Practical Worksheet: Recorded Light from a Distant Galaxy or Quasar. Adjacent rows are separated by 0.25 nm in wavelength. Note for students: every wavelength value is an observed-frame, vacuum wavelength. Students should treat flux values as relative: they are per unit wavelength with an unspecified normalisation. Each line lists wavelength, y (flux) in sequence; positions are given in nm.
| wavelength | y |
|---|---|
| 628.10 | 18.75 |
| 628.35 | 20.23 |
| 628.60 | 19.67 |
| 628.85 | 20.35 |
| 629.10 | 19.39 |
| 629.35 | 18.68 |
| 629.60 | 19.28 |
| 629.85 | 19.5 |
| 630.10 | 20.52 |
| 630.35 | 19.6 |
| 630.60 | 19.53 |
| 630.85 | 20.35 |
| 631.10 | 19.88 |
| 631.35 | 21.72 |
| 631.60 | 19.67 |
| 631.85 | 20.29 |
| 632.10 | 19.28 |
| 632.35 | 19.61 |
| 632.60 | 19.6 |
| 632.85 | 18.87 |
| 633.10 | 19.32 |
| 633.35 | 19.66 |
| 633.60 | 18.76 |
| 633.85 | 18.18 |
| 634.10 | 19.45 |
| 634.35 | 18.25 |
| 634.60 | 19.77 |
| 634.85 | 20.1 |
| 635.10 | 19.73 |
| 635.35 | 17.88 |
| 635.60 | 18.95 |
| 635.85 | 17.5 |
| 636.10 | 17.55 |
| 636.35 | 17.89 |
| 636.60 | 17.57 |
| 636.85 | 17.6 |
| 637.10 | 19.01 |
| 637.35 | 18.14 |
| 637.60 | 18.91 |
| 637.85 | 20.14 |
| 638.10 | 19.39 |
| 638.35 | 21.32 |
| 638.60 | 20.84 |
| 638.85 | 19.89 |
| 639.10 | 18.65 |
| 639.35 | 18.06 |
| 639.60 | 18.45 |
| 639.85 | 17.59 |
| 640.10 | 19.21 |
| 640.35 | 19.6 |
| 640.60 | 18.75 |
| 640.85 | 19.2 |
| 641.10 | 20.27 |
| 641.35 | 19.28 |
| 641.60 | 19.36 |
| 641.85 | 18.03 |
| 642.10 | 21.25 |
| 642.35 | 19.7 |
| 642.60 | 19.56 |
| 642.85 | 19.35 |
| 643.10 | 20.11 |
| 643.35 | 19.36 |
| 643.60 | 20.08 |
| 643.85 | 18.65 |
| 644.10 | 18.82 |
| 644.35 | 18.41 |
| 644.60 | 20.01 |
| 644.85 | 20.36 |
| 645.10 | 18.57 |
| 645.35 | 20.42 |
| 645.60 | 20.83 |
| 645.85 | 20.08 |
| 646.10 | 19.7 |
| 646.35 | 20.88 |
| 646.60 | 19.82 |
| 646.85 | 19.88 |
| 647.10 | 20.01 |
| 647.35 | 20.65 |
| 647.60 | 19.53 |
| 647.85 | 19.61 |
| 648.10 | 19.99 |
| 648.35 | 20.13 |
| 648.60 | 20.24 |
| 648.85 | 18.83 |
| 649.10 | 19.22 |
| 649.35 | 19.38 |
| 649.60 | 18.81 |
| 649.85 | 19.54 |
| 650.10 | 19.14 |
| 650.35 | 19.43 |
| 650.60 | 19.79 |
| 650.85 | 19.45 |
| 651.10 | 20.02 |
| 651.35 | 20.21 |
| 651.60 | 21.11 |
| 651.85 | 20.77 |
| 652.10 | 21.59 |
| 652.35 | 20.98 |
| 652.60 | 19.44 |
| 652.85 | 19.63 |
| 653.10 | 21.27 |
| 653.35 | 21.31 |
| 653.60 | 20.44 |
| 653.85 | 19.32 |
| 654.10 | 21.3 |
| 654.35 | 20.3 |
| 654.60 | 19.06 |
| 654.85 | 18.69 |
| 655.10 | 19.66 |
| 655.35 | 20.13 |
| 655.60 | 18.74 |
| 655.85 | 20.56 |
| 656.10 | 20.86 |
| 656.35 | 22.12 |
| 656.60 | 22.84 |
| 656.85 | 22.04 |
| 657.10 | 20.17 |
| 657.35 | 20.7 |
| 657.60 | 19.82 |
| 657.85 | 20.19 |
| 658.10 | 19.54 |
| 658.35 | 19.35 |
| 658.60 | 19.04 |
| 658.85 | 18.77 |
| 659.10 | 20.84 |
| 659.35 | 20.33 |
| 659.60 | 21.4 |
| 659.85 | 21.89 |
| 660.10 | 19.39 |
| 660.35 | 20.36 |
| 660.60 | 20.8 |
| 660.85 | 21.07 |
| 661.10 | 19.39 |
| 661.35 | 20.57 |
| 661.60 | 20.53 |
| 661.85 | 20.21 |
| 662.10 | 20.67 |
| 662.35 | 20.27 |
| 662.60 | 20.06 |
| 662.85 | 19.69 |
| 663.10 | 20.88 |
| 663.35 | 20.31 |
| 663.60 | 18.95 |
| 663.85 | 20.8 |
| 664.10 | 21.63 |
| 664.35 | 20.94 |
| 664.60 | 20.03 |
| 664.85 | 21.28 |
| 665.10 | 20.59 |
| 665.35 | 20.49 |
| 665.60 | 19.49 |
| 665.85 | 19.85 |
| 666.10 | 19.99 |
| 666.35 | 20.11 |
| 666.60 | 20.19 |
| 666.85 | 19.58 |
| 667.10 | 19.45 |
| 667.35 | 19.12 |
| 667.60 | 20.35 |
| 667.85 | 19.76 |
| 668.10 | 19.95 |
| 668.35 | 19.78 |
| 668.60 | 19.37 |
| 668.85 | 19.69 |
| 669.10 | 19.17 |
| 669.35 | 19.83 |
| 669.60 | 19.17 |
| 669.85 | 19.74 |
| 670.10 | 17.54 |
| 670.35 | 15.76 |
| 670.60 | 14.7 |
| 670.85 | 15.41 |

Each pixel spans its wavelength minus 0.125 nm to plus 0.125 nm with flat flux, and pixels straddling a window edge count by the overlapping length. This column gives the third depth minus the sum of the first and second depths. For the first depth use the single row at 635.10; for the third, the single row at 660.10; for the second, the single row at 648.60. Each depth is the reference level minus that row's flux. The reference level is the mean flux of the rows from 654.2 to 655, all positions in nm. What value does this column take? 1.2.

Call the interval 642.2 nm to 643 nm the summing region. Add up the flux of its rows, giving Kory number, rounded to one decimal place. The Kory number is 58.6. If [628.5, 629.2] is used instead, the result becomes 59.4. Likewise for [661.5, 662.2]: 61.4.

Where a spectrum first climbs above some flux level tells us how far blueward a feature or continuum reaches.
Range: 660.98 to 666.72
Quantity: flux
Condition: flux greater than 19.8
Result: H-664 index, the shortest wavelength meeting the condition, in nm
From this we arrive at 661.35 nm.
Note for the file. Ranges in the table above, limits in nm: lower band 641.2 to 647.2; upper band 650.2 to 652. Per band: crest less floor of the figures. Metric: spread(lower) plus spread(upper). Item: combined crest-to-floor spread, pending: 4.9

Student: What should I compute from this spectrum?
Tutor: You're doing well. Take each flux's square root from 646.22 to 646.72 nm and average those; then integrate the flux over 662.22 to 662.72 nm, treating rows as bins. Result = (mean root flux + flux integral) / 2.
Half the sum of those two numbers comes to 7.30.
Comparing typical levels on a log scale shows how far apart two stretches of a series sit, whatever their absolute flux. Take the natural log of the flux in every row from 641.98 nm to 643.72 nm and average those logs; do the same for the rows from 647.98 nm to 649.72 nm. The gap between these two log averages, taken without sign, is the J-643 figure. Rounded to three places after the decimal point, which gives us 0.020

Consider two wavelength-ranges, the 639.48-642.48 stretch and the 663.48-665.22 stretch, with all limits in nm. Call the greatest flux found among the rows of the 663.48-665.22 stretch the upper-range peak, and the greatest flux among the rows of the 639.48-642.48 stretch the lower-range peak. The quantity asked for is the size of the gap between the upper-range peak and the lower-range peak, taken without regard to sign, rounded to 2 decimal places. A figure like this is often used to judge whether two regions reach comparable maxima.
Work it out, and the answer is 0.38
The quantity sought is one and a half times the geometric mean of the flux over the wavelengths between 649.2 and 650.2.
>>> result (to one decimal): 28.8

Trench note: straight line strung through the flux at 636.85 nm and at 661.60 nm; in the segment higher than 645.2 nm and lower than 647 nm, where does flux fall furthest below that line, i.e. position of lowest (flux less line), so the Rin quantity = 646.10 nm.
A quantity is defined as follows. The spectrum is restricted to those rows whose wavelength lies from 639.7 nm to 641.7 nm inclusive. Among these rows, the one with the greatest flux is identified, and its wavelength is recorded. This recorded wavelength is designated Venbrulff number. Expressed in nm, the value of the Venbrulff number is 641.10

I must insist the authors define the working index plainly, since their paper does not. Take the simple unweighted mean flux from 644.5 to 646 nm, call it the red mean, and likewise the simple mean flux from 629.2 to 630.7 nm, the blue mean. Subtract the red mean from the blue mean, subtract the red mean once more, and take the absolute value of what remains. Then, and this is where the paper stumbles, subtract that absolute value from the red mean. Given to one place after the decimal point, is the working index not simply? -0.5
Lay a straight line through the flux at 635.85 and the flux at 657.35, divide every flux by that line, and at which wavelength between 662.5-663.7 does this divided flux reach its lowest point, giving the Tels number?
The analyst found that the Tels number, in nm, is 663.60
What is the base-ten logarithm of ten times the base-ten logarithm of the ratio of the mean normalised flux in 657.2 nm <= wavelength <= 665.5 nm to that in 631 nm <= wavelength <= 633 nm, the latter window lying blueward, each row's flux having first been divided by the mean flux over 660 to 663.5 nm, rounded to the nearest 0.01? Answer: -1.00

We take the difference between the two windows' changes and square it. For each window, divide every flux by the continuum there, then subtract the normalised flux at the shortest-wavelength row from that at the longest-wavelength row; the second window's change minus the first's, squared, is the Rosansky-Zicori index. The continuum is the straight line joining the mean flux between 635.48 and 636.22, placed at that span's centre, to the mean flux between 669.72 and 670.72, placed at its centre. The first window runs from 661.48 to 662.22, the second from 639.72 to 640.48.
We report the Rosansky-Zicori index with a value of 0.0109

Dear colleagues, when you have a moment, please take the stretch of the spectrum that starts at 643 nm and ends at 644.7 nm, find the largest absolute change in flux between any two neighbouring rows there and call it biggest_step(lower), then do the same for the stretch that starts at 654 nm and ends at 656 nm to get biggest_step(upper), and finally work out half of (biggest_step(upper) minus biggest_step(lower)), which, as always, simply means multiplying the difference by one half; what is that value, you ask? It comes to 0.11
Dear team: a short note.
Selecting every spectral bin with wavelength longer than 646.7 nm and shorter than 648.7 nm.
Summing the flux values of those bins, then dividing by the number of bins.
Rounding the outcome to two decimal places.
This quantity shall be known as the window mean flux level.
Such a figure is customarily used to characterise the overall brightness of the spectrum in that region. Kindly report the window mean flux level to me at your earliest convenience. 20.00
